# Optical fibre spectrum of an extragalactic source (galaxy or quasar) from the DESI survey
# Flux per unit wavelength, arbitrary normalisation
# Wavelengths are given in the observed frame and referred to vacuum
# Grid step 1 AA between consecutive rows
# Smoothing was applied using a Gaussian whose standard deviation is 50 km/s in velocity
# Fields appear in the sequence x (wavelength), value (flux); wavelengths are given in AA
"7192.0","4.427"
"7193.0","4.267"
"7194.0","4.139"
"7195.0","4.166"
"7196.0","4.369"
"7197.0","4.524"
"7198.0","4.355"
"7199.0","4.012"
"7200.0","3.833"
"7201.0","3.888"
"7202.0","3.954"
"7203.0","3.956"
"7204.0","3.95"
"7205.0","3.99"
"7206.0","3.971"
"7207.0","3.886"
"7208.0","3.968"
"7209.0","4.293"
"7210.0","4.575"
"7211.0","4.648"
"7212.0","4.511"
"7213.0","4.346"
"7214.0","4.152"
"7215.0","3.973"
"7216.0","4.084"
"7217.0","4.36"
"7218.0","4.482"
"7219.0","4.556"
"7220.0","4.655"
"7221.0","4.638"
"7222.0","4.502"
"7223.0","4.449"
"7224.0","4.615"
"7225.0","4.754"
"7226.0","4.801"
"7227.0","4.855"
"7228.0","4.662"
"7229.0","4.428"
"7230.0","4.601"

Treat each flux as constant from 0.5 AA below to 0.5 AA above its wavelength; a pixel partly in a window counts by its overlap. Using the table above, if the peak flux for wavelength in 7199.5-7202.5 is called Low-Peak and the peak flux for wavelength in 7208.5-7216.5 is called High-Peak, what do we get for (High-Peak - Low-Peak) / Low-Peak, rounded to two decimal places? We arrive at 0.18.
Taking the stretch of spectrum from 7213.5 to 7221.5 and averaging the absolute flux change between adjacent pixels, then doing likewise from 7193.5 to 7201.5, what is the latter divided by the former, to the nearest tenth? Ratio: 1.3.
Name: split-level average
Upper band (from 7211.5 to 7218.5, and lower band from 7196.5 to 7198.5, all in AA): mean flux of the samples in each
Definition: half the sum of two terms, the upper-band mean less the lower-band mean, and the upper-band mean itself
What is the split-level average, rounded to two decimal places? 2.05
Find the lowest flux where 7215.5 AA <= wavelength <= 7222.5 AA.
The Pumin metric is 4.084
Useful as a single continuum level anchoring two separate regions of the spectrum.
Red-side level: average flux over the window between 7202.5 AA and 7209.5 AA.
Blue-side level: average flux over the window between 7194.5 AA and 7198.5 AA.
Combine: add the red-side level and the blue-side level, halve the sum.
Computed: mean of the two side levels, 4.18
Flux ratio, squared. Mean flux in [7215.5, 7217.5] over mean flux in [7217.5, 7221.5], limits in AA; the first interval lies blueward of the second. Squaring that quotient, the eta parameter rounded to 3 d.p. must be 0.849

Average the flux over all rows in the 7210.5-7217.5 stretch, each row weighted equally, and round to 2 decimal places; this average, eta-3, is 4.30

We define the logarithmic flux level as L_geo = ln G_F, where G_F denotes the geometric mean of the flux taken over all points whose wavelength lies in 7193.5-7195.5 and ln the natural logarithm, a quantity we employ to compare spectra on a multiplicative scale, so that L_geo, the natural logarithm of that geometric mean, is 1.42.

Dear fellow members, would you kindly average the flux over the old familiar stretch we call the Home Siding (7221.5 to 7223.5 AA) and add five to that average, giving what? 9.48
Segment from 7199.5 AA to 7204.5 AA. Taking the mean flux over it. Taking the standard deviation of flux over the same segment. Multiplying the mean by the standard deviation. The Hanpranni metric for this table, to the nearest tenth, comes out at 0.2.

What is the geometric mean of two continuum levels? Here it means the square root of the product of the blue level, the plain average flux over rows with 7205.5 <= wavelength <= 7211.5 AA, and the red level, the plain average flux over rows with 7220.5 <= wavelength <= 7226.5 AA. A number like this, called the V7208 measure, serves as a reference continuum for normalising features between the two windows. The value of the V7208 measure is 4.4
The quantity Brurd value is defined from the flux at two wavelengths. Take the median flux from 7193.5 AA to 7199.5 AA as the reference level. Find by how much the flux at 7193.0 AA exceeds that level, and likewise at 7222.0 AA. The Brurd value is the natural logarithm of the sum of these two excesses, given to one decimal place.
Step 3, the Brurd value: -1.4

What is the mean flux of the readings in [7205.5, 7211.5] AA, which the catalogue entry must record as 4.2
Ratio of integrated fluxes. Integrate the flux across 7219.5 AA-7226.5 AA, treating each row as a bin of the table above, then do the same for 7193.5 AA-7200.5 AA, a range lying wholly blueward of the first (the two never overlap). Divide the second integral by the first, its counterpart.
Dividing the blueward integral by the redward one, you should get 0.91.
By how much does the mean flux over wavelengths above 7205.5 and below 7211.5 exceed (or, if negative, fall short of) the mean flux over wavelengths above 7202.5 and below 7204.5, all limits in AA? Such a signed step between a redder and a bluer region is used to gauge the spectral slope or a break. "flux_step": 0.27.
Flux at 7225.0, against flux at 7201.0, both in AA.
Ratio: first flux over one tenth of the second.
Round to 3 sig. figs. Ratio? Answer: 12.2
